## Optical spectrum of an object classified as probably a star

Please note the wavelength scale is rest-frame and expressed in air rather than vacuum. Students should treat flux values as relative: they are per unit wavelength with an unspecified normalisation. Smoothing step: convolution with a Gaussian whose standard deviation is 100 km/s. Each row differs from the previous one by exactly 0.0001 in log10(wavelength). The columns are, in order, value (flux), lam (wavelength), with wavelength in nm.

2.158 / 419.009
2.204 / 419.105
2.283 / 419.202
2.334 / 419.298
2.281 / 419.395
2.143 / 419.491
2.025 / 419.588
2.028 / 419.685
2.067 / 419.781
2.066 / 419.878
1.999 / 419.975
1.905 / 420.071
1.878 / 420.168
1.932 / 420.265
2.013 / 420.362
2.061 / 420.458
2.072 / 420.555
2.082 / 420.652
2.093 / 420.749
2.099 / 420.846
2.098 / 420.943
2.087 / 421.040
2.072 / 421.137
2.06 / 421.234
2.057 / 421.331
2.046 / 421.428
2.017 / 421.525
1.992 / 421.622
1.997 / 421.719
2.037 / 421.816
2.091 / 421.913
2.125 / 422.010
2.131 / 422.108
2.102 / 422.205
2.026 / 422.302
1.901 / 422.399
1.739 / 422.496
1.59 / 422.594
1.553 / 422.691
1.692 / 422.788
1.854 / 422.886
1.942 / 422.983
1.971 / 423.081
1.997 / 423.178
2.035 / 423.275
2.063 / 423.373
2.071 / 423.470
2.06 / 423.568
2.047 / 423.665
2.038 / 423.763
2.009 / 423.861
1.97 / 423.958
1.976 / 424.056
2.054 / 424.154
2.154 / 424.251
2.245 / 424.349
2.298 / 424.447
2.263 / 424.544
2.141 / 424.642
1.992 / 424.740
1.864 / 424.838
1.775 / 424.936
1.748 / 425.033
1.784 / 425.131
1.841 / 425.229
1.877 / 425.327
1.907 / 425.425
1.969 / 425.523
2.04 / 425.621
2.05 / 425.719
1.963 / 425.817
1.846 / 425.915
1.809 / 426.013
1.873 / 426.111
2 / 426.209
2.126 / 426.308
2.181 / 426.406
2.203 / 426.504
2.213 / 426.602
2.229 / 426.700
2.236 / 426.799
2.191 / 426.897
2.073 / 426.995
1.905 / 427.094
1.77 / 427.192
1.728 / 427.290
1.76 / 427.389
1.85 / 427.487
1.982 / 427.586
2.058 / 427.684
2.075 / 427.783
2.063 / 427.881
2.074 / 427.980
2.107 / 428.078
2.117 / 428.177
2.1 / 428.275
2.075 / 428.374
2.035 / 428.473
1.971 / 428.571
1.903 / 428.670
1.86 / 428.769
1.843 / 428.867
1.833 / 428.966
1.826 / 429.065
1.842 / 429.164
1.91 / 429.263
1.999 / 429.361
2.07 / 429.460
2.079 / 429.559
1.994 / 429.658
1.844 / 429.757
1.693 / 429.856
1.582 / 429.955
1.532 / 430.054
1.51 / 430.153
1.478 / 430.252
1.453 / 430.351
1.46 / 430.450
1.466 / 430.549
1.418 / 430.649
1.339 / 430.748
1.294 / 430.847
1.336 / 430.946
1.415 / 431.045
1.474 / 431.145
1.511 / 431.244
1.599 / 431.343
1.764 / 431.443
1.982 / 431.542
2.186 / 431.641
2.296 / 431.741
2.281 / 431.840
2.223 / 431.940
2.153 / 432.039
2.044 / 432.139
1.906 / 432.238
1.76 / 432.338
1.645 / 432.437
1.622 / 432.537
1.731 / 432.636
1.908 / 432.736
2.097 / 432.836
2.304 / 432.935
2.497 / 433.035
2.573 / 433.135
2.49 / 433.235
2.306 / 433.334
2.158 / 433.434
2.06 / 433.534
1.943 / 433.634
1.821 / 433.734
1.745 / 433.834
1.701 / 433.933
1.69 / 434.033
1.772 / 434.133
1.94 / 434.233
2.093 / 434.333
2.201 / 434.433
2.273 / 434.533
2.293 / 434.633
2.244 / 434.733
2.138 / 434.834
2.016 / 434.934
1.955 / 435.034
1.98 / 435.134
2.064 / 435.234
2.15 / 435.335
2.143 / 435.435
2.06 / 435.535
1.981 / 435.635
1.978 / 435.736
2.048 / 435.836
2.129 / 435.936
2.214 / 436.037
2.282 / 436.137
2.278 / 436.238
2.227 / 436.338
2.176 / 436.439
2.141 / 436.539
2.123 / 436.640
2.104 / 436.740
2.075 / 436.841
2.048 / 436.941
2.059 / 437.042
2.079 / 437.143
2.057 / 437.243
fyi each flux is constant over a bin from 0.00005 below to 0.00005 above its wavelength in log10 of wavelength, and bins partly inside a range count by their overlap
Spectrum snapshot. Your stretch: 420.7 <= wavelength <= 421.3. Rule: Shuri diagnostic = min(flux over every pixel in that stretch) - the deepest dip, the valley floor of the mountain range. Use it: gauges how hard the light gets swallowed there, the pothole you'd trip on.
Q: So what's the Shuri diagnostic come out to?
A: 2.06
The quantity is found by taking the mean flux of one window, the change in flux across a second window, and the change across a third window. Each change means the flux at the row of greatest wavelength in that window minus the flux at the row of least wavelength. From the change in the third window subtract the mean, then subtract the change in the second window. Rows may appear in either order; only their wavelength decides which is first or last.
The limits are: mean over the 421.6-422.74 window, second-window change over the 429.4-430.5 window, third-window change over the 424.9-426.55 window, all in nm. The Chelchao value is -0.90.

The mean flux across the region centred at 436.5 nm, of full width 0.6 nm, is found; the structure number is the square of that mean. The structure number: 4.7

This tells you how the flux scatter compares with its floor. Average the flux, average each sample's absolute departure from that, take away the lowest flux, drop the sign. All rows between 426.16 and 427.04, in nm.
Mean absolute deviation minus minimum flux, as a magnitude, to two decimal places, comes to 1.94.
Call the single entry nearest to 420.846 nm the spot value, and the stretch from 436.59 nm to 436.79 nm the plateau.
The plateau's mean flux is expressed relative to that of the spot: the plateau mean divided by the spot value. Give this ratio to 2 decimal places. 1.01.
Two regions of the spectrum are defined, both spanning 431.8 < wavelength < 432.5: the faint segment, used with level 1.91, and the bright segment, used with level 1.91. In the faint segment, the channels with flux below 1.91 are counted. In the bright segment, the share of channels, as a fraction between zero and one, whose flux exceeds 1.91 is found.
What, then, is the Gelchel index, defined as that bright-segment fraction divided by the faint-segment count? 0.19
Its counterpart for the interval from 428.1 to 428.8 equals 0.36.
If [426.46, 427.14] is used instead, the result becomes 0.86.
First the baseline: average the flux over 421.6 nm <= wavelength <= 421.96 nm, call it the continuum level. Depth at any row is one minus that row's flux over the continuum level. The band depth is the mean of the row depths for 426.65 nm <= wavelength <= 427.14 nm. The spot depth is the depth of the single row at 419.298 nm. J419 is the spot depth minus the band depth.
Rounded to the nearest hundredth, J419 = -0.10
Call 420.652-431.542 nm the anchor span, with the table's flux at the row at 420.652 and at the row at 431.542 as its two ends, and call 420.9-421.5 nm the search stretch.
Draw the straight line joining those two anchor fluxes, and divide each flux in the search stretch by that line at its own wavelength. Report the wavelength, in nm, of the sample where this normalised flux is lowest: 421.428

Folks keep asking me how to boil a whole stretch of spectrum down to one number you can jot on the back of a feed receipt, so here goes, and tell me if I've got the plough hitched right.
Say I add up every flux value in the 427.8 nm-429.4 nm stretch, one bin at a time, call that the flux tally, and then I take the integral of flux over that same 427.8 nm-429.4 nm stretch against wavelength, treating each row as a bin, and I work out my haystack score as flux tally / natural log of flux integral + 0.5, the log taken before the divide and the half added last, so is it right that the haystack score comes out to 28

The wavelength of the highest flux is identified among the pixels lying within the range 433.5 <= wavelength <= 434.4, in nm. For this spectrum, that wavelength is 434.333 nm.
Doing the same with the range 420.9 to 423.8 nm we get 422.108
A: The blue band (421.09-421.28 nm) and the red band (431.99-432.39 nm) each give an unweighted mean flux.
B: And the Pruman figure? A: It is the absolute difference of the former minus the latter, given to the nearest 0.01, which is 0.10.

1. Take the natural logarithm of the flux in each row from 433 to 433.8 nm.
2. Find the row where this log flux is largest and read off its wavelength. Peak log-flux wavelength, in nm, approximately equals 433.135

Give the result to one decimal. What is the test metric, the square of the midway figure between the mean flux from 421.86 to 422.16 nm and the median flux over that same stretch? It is 4.5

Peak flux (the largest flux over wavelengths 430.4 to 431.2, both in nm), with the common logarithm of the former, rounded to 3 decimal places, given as 0.168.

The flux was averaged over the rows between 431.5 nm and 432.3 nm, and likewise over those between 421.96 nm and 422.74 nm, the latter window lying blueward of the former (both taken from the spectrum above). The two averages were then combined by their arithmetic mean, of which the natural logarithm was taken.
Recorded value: 0.70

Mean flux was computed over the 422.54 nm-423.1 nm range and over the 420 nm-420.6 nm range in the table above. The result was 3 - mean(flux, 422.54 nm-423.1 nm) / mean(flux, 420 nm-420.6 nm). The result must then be 2.11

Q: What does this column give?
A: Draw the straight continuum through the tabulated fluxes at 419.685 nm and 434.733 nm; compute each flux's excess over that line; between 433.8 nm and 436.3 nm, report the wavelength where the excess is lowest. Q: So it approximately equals 434.033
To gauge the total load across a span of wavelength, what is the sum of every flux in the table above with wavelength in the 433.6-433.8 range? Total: 3.8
